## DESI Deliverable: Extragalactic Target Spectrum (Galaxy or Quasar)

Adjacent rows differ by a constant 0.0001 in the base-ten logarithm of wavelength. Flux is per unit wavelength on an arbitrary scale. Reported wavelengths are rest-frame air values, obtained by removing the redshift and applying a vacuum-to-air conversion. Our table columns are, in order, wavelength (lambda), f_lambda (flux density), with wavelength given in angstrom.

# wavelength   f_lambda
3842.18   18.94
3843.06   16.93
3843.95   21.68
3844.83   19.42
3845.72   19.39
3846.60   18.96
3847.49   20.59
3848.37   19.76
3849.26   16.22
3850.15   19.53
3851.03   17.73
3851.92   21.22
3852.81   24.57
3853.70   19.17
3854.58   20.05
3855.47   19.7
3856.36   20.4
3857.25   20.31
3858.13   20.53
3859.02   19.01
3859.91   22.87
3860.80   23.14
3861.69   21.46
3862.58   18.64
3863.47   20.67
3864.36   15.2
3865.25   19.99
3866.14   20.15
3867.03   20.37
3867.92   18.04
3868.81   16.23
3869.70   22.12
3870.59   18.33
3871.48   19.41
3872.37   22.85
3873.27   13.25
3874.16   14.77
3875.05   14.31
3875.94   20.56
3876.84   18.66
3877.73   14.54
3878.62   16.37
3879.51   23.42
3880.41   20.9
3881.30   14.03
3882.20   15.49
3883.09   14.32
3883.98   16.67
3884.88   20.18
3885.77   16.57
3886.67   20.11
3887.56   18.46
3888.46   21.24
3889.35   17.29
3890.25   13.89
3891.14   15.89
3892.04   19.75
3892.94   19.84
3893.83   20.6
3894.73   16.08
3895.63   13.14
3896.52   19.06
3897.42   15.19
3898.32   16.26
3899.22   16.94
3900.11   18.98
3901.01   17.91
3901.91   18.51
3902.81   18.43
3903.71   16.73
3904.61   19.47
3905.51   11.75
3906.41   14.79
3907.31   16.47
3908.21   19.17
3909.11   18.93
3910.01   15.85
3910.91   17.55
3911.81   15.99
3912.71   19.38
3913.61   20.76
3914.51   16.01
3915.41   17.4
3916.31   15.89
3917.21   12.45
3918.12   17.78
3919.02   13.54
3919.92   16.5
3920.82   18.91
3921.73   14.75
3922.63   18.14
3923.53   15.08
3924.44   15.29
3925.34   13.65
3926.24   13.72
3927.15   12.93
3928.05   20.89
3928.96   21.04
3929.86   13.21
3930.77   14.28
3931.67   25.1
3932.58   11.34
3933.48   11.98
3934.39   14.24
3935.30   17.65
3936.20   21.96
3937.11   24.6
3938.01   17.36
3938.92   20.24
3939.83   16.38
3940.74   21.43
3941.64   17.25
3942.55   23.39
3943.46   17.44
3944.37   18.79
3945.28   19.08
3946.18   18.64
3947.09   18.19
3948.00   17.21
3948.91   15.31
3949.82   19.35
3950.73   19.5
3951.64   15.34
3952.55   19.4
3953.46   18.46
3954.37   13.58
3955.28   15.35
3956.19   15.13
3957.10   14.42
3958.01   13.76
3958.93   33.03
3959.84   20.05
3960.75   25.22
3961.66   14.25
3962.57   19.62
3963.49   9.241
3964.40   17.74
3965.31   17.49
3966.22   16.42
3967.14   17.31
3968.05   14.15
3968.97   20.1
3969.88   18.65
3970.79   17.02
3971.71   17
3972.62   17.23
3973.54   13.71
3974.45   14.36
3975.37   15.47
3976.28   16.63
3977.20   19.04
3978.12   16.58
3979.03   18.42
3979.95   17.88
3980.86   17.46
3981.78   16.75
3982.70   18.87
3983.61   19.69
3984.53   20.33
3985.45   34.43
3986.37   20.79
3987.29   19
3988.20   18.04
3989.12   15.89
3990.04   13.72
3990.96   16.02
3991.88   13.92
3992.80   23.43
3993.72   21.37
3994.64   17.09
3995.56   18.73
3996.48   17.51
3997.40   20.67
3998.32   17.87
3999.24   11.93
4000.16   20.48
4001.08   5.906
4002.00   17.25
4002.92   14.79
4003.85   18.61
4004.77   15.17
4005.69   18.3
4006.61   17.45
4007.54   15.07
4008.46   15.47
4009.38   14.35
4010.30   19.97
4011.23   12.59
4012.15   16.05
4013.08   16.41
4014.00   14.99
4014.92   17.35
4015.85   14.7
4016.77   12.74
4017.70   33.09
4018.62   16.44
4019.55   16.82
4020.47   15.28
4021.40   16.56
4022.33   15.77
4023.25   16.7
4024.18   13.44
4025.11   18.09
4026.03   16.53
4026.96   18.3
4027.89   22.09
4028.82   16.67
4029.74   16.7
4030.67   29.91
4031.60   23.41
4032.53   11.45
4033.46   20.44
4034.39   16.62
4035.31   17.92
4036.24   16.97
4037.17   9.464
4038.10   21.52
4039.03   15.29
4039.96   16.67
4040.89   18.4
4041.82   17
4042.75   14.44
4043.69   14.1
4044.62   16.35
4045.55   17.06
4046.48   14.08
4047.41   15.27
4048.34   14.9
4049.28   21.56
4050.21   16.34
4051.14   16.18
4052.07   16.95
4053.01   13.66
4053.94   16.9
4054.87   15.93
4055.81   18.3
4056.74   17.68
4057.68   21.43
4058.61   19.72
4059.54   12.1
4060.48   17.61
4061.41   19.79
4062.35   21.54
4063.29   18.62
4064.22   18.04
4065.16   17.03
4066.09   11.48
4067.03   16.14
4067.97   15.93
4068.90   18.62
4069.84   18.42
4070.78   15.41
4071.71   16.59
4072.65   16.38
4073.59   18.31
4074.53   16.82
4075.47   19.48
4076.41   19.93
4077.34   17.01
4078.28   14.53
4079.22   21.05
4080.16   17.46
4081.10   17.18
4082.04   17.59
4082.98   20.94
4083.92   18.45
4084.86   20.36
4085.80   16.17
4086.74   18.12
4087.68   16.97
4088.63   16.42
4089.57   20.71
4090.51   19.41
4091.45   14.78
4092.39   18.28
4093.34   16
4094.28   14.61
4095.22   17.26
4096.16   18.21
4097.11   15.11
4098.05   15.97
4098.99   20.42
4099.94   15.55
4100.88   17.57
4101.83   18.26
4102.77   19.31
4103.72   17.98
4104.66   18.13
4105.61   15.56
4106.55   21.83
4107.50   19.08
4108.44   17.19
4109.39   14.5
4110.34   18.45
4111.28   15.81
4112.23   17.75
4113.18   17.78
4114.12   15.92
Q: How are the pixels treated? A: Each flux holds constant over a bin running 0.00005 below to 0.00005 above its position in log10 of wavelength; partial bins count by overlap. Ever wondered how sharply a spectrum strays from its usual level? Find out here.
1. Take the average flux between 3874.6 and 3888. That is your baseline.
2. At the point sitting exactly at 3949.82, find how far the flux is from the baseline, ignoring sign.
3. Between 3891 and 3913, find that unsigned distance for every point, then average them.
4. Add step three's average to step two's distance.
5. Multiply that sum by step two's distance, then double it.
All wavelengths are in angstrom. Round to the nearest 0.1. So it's 12.0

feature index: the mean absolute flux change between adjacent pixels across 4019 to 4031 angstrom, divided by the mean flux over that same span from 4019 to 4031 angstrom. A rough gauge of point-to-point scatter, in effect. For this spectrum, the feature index 0.18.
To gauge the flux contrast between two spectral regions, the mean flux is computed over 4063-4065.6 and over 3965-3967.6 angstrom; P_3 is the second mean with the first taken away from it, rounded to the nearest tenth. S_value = -0.8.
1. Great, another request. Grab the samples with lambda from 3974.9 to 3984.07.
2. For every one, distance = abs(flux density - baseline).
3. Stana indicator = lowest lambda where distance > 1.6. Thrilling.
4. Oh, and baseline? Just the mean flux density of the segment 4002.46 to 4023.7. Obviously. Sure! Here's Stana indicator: 3977.20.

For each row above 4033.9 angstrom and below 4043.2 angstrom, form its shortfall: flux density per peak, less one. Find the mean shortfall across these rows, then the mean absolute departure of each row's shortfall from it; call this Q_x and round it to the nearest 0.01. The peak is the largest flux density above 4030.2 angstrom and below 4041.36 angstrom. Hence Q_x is 0.07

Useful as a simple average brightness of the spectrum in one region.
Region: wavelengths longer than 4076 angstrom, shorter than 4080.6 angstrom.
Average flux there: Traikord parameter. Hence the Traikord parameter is 18.0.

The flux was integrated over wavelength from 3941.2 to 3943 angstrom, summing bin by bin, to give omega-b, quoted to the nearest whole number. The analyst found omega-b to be 37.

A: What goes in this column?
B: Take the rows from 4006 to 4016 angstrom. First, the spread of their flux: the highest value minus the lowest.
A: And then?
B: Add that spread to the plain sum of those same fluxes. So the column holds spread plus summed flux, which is 182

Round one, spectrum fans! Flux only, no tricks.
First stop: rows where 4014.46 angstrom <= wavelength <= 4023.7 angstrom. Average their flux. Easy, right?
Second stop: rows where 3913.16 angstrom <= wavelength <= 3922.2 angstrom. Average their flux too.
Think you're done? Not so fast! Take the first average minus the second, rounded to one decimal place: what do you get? 1.1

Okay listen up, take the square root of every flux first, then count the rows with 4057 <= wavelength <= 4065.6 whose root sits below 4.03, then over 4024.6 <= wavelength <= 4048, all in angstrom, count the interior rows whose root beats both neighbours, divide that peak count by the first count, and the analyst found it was 7.0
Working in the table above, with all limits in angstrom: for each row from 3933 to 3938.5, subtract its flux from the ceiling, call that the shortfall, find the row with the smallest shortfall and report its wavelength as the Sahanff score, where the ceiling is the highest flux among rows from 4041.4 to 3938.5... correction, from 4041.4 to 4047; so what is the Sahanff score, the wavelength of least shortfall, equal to 3937.11 angstrom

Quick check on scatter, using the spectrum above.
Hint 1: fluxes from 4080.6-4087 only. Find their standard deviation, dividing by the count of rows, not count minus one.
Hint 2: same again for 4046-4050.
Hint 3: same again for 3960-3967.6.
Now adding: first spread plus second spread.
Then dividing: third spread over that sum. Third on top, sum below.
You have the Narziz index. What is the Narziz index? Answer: 0.9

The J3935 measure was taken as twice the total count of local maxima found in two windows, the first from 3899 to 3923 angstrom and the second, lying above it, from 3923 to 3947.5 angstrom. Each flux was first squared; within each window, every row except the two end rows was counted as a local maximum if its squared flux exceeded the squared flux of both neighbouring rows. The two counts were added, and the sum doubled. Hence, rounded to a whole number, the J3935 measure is 36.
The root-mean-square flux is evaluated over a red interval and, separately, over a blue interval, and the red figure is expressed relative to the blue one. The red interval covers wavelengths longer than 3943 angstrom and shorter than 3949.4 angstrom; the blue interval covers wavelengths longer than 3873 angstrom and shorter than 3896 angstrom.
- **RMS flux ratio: 1.017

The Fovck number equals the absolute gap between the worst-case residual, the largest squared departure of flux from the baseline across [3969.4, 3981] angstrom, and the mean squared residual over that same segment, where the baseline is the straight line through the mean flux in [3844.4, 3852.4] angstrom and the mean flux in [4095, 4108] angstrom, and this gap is 18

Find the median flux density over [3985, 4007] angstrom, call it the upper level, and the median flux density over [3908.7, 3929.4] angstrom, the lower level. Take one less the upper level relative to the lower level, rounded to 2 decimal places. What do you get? -0.10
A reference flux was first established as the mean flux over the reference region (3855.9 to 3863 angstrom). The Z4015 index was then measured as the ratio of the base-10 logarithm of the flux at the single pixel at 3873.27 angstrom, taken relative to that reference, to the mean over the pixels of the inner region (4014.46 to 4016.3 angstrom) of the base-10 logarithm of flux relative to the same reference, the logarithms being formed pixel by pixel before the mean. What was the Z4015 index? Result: 1.7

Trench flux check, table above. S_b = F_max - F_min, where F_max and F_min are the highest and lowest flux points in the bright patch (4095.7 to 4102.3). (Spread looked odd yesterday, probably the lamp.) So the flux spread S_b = 5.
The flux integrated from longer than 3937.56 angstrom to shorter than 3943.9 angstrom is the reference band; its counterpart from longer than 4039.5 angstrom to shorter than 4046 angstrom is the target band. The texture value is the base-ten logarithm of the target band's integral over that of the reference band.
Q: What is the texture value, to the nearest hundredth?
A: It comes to -0.06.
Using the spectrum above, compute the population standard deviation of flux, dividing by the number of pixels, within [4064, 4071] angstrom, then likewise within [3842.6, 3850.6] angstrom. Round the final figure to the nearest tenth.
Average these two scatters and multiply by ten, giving 18.8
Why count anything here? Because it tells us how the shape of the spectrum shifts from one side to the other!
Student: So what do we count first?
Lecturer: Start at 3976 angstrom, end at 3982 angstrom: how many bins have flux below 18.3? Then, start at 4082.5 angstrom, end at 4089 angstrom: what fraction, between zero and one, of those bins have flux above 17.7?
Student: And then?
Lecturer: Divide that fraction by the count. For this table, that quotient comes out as 0.11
